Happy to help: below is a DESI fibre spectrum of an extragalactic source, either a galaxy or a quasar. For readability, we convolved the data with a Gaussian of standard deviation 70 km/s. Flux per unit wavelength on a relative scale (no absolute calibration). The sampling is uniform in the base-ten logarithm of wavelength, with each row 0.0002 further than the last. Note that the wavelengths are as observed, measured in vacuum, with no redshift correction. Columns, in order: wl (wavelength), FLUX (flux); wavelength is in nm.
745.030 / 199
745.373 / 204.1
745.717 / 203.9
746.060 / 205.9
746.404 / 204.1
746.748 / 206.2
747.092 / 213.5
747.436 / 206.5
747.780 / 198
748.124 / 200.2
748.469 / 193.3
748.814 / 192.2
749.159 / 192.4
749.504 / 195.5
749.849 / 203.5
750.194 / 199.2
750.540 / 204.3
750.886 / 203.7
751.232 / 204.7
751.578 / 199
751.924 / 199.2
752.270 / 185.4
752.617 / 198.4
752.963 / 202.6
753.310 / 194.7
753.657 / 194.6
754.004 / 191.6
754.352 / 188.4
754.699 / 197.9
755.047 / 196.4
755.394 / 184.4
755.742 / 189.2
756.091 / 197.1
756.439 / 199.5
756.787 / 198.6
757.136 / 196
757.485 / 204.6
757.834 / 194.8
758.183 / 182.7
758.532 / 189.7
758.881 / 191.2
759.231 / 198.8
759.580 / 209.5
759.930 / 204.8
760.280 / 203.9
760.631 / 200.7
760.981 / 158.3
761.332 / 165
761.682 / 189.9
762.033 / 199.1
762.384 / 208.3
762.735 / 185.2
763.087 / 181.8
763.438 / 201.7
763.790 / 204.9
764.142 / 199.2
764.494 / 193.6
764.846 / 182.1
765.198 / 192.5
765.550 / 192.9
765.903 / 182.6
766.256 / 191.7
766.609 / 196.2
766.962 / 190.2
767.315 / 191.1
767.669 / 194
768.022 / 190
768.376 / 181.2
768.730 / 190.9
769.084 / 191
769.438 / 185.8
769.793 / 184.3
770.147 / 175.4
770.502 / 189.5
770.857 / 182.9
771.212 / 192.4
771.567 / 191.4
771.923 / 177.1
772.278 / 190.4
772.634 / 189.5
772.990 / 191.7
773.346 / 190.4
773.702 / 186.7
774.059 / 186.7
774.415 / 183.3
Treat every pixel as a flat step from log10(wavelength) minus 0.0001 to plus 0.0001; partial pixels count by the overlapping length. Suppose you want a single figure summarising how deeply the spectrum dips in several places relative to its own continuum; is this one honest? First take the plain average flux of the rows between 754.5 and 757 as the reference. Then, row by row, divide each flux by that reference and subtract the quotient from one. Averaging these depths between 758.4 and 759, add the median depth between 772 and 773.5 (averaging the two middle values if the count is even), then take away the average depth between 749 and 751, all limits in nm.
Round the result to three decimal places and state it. 0.070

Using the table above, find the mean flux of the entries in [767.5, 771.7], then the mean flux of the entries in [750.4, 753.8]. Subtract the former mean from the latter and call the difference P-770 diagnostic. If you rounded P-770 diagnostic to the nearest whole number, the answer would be 11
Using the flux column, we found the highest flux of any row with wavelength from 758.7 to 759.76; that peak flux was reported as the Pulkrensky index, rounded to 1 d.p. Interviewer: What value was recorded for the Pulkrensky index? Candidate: 209.5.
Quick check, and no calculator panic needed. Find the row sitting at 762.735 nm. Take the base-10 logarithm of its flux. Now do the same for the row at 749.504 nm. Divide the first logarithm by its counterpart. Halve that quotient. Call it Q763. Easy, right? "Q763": 0.495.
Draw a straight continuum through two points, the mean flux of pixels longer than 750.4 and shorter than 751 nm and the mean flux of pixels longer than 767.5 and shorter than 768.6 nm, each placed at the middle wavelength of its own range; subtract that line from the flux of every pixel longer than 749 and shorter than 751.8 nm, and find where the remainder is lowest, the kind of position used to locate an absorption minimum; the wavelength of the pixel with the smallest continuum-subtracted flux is 749.159 nm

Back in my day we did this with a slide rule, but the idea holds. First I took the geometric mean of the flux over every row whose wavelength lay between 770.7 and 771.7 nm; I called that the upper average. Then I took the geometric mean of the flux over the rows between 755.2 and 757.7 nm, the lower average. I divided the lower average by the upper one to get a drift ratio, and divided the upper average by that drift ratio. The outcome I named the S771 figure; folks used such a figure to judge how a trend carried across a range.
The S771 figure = 182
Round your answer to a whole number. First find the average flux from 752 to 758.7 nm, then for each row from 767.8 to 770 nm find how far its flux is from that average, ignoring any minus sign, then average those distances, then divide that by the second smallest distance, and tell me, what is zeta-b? 2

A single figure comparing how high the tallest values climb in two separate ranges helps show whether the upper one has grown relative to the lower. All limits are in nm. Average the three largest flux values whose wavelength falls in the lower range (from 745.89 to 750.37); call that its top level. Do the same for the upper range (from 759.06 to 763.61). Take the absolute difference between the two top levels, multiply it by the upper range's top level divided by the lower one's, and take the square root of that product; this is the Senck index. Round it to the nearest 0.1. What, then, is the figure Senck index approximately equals 1.1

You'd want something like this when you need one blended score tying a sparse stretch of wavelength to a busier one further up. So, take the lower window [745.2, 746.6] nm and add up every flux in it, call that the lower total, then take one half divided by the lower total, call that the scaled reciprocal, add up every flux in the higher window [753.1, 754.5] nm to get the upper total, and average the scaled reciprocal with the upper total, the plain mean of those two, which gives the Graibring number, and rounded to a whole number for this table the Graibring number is 385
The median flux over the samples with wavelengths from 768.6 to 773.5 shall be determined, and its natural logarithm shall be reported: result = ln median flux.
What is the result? 5.25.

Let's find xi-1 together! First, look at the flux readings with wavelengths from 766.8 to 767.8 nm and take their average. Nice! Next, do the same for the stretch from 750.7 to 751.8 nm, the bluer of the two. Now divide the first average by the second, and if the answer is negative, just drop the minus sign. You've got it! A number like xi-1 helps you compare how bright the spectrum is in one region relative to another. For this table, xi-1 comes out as 0.95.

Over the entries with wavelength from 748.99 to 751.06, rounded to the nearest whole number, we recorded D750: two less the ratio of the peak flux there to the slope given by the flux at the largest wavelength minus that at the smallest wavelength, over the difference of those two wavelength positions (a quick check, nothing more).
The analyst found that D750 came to -29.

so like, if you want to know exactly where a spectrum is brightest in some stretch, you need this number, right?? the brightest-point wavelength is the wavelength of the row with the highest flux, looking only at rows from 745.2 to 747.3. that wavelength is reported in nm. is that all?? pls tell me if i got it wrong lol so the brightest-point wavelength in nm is 747.092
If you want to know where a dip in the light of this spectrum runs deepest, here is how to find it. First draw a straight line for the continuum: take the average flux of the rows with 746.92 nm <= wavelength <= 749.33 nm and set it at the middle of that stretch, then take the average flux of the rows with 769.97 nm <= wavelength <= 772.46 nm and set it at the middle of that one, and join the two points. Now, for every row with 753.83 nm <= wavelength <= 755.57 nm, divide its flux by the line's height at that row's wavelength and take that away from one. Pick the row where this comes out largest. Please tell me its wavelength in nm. 755.394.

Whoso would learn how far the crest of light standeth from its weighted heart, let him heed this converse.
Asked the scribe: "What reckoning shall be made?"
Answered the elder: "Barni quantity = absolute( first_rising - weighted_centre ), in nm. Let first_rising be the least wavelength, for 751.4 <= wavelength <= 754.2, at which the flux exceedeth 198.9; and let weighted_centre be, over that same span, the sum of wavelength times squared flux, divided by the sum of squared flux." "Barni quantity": 1.20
